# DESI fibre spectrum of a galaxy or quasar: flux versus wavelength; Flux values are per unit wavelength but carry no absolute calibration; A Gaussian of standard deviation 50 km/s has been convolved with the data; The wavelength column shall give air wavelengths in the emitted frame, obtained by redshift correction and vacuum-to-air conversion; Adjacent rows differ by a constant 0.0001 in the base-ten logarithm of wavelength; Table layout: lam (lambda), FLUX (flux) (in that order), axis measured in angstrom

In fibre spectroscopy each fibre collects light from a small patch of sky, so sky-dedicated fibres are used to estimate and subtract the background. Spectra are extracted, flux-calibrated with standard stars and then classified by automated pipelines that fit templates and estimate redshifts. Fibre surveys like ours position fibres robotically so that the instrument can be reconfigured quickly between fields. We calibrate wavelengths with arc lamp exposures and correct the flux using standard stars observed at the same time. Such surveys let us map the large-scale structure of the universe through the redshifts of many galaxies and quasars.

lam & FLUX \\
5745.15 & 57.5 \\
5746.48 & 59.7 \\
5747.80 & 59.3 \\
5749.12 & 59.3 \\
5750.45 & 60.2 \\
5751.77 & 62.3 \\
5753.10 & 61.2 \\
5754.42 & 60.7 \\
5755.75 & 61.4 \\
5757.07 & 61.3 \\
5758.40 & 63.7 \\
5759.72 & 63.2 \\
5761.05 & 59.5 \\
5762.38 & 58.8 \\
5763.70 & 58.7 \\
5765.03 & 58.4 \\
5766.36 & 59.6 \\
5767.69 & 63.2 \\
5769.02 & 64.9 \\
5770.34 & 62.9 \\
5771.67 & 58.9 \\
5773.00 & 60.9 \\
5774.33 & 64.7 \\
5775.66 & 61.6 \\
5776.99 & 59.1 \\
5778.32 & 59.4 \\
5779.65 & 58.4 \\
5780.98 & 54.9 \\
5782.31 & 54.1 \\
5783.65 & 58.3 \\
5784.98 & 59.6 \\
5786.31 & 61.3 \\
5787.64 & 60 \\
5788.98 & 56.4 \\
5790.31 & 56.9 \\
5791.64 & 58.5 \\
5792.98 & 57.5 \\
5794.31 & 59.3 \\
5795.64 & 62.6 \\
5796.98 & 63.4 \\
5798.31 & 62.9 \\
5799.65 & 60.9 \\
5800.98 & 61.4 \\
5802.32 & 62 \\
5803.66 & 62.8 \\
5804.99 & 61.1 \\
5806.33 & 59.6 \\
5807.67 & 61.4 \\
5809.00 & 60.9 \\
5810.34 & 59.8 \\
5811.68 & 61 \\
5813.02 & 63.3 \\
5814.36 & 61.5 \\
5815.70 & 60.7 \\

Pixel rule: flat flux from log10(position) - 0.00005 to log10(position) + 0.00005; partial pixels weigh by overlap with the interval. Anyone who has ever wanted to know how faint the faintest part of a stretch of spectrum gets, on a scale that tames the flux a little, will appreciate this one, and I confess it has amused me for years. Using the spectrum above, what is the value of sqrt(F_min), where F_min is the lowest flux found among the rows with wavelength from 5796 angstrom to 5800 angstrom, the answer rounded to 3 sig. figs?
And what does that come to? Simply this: 7.80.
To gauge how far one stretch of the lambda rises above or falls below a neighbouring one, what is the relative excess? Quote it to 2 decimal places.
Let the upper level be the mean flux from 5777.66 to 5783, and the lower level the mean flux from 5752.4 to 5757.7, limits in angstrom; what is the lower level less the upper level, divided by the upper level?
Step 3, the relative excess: 0.08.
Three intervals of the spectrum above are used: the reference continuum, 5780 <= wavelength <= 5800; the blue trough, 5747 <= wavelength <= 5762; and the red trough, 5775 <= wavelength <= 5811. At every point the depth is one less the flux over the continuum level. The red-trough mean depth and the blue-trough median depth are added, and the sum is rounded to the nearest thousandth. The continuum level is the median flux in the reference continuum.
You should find -0.040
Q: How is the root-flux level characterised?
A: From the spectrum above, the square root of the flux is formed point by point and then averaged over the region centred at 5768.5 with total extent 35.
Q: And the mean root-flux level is 7.77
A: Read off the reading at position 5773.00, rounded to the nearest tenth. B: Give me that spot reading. 60.9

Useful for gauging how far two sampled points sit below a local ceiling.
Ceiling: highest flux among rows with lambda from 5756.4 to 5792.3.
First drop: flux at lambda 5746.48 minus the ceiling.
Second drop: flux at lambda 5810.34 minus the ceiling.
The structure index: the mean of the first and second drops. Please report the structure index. -5.15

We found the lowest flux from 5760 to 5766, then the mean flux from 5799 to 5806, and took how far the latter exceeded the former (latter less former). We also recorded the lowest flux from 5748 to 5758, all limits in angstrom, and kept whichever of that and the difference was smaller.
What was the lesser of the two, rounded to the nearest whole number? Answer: 3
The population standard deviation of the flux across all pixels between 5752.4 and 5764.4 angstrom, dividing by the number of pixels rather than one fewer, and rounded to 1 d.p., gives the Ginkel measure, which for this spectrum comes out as 1.7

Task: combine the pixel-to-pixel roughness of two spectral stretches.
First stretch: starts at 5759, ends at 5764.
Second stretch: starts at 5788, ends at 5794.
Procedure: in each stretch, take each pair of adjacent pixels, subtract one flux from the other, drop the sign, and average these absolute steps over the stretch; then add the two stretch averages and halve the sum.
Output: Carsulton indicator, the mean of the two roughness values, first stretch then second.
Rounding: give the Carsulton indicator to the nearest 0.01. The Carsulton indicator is 1.27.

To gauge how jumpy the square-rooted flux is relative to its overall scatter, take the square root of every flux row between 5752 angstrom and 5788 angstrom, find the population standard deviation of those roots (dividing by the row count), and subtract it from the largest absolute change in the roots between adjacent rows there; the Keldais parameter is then 0.117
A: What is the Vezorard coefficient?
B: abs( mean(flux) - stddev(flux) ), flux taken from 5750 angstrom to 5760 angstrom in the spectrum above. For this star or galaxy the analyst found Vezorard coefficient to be 60.6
